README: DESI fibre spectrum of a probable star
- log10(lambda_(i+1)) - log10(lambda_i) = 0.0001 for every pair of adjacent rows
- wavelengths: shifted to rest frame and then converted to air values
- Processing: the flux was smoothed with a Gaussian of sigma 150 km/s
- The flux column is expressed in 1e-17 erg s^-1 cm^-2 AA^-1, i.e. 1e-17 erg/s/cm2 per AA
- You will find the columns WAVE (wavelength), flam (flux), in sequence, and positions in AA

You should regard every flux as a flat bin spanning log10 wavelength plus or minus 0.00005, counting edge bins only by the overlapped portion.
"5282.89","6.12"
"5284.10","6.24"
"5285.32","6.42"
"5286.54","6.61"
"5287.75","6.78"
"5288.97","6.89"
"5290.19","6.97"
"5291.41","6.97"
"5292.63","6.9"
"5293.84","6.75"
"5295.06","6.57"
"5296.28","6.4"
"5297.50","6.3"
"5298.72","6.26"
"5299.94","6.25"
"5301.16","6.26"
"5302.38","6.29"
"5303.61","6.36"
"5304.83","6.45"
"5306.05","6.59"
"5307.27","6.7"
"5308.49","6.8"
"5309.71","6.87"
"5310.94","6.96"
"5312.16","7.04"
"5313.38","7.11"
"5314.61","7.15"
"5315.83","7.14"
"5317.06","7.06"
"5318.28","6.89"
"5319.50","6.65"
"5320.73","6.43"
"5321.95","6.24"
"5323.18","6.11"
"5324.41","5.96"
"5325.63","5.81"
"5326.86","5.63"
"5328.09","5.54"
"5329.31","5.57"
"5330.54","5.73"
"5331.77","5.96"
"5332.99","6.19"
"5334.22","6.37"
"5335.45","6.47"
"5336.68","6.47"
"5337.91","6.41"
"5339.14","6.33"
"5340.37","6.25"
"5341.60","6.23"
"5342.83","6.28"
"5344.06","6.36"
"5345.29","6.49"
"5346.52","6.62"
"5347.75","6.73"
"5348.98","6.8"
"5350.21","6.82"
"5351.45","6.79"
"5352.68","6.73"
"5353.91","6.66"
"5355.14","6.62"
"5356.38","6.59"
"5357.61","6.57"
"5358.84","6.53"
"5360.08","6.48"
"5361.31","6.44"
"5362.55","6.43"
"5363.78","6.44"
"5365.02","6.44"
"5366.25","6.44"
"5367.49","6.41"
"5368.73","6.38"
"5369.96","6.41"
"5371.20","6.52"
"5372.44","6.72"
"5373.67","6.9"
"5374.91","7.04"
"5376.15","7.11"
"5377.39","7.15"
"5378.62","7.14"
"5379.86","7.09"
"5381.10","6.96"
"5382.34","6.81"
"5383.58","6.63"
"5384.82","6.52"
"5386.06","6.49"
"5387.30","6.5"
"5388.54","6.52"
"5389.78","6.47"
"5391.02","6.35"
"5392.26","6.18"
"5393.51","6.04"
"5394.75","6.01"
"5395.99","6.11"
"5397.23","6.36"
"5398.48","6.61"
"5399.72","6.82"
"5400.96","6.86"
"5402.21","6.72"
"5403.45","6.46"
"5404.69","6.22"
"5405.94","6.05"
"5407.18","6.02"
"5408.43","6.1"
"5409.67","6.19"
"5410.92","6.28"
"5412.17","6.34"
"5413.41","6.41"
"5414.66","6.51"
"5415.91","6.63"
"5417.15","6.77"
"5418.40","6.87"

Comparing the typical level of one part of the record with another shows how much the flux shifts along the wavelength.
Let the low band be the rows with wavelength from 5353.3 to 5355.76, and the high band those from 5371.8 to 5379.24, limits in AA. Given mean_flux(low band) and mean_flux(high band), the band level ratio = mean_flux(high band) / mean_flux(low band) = 1.056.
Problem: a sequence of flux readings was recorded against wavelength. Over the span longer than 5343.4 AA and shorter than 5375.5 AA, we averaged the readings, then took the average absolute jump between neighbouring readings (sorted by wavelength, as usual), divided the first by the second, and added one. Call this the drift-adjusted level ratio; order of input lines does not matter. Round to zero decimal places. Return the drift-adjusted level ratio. 105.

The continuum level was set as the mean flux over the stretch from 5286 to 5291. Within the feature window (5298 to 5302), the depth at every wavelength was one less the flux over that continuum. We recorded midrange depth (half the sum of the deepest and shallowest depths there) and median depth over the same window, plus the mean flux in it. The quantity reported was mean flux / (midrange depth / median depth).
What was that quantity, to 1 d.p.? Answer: 6.2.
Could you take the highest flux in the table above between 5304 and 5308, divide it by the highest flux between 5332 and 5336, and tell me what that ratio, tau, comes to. 1.04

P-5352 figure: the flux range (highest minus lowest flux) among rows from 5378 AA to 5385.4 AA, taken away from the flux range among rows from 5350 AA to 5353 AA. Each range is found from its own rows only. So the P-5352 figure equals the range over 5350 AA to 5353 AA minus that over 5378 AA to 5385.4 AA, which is -0.53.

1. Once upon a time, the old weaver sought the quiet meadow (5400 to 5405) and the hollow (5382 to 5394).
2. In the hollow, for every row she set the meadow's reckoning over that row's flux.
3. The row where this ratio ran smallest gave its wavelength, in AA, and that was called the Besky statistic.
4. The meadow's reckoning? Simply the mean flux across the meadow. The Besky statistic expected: 5382.34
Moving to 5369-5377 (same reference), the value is 5376.15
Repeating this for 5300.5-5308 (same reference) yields 5307.27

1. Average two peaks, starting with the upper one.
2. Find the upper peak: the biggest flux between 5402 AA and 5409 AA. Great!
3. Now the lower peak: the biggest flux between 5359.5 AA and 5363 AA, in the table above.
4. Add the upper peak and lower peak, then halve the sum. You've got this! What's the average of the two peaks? 6.60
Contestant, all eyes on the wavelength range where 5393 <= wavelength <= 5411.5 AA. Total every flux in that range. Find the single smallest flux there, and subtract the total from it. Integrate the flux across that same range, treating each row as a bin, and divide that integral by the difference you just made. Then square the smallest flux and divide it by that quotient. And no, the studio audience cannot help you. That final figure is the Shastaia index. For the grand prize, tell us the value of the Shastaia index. -27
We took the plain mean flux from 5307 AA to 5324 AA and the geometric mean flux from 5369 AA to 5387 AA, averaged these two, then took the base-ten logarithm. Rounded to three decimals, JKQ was 0.833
